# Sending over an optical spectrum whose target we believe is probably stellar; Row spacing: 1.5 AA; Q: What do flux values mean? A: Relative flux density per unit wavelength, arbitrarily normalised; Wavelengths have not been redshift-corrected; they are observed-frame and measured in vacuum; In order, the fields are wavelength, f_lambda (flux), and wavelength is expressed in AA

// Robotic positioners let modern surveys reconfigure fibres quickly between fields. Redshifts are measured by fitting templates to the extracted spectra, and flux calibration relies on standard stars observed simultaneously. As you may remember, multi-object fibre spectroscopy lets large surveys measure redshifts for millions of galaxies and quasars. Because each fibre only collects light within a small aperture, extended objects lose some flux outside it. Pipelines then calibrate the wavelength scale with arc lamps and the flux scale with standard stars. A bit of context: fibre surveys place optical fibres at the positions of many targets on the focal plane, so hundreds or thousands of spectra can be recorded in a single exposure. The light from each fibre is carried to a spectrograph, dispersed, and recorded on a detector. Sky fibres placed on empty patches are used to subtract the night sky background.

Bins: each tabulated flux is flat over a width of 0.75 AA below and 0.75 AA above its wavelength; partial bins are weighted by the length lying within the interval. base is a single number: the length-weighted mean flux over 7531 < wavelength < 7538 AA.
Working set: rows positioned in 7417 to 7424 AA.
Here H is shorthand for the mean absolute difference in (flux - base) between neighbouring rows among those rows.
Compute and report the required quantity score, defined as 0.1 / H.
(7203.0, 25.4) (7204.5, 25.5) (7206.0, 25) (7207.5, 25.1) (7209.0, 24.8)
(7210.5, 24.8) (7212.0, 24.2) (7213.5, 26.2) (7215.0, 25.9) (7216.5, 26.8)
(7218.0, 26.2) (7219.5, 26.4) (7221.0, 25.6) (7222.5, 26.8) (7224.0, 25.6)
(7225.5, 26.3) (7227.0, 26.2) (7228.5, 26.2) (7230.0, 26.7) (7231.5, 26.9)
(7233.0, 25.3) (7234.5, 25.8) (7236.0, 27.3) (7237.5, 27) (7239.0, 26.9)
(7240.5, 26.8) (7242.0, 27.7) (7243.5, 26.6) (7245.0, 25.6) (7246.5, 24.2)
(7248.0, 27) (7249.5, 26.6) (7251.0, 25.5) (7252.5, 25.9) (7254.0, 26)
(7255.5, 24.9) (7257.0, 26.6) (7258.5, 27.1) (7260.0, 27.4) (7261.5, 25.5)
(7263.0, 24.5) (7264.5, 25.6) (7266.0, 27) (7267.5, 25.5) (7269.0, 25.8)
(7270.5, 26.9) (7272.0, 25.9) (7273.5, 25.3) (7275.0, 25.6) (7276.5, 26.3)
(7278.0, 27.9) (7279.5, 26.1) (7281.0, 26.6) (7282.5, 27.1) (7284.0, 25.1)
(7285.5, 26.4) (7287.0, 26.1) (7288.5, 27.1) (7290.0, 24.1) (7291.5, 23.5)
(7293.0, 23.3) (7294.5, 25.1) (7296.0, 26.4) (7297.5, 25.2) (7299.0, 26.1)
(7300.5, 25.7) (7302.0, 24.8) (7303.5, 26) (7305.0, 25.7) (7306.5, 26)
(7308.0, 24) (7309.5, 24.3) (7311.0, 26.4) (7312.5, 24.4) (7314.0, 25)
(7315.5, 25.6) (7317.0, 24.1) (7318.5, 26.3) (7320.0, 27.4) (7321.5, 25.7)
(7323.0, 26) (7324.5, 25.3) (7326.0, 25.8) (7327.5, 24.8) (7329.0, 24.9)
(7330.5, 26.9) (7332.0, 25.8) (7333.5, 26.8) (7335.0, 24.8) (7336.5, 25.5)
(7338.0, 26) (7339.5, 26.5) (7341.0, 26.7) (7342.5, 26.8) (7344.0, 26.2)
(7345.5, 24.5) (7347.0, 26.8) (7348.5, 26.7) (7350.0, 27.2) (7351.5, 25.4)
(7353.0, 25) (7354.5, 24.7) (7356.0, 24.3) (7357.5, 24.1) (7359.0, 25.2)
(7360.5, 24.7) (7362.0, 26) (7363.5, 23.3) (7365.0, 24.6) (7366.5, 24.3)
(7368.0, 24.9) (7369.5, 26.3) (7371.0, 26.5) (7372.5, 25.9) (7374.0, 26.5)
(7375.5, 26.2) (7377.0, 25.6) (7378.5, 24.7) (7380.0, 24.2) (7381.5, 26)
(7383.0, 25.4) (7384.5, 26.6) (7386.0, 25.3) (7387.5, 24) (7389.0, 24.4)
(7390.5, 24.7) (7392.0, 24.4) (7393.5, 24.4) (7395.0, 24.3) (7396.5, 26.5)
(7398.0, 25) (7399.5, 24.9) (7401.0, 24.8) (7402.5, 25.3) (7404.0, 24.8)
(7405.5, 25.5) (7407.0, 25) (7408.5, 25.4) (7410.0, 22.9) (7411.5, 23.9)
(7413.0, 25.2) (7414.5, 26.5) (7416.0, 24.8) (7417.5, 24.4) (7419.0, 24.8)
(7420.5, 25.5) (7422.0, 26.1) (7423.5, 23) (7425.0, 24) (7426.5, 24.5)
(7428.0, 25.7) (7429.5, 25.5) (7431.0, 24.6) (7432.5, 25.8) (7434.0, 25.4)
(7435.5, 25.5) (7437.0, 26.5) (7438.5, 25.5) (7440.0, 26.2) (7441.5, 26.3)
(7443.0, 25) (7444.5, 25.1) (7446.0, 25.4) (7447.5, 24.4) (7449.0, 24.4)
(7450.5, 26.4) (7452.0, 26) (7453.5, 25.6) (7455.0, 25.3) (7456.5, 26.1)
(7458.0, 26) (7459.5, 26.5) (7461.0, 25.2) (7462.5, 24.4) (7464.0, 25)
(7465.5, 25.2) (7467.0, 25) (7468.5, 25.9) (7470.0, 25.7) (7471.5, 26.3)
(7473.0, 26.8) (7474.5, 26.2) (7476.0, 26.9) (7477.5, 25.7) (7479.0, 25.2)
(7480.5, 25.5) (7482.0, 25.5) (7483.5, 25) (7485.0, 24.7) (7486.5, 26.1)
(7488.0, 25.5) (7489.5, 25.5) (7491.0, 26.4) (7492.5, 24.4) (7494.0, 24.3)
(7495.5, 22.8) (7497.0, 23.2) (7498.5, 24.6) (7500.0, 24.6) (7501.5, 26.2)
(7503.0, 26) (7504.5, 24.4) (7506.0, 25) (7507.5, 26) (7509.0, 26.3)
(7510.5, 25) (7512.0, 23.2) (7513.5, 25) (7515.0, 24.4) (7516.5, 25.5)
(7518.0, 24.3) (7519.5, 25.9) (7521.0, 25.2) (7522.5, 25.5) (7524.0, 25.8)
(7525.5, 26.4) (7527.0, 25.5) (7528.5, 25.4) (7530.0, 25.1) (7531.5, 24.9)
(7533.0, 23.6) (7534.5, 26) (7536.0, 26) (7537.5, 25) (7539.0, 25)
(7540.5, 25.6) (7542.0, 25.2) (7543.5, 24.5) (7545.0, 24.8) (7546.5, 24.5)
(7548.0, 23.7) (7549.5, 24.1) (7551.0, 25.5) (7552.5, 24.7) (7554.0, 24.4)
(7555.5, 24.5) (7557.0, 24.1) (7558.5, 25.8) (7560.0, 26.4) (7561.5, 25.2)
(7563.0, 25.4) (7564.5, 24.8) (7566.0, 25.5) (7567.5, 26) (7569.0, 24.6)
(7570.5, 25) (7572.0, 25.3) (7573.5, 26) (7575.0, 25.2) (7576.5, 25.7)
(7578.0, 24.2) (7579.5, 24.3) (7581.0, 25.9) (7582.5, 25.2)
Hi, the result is 0.08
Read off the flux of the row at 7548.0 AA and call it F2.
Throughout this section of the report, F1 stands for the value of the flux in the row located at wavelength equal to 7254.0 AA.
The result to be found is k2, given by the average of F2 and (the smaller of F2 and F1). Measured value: 23.7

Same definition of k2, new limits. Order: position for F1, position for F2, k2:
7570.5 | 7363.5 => 23.3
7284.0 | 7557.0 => 24.1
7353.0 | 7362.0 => 25.5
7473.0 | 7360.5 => 24.7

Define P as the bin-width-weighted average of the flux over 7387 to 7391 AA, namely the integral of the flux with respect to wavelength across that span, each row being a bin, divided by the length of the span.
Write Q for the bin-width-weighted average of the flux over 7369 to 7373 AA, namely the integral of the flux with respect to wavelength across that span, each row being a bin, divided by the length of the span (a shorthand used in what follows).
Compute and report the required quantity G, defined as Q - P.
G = 2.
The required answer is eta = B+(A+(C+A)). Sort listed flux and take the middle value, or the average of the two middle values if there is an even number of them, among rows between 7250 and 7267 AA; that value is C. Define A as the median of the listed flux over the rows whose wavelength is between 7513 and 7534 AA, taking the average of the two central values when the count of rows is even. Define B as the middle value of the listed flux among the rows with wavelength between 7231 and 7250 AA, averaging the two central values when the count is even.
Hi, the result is 103.3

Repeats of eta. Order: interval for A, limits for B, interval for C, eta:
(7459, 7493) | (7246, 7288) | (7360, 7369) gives 101.7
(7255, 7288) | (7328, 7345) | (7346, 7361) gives 103.5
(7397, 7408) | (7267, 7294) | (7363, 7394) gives 100.9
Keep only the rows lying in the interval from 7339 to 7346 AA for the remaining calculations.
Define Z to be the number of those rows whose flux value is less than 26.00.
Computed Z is 1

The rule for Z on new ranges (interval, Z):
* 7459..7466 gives 4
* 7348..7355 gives 3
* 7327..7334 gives 3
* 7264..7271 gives 3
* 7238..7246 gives 1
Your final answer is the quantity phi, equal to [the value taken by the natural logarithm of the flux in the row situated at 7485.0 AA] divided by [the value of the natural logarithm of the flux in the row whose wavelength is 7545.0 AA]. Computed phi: 0.999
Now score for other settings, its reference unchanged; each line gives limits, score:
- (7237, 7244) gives 0.18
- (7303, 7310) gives 0.14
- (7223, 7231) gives 0.31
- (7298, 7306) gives 0.14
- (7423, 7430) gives 0.14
